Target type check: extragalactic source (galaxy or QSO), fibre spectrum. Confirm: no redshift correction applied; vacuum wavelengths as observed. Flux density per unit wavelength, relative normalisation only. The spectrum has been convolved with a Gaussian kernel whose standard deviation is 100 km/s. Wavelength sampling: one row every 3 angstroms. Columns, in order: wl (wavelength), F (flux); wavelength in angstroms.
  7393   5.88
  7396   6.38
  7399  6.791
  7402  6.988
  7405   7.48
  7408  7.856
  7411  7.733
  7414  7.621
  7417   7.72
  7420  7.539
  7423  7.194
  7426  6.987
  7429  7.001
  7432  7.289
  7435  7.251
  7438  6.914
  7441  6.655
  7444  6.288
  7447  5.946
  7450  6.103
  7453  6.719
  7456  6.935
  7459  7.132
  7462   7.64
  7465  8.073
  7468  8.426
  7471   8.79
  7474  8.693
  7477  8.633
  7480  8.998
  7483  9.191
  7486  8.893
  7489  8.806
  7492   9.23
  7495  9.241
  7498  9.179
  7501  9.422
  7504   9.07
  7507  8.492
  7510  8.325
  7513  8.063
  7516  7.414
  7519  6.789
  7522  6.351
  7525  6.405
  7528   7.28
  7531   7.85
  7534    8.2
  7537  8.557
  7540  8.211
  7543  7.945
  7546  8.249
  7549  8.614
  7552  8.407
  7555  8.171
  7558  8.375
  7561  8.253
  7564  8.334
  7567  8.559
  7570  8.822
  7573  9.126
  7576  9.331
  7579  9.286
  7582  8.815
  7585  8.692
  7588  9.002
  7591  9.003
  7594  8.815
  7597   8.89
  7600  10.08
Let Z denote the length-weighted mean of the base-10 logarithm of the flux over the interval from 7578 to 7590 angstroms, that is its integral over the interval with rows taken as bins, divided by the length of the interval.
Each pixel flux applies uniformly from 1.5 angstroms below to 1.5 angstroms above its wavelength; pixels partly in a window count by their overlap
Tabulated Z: 0.95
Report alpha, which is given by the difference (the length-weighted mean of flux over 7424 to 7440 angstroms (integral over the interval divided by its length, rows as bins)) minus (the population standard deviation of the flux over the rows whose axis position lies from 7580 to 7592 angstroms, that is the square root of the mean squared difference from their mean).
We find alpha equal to 6.9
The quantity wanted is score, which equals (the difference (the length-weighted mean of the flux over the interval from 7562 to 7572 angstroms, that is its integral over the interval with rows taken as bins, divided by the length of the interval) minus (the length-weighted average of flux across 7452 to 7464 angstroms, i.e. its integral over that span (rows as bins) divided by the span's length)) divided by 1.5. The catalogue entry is 0.9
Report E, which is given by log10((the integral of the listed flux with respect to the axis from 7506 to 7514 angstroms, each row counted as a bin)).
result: 1.8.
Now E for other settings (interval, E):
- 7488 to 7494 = 1.7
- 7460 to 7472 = 2.0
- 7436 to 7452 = 2.0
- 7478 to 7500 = 2.3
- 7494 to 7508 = 2.1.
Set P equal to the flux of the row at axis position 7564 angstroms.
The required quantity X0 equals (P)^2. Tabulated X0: 69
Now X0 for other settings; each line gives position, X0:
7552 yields 71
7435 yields 53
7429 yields 49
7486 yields 79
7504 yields 82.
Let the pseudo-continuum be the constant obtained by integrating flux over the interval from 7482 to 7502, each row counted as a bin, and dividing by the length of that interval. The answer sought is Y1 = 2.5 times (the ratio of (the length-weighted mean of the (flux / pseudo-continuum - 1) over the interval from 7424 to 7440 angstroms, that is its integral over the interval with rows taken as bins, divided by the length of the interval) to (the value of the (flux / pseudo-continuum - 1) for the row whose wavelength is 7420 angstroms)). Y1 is 3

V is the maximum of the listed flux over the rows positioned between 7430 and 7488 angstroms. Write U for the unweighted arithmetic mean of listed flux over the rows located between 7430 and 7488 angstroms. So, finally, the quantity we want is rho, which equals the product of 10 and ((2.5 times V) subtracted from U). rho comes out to -153.7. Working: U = 7.61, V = 9.191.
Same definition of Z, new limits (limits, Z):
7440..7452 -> 0.80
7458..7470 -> 0.90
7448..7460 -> 0.82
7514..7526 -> 0.83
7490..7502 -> 0.97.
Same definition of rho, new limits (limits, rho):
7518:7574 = -147.9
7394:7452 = -126.0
